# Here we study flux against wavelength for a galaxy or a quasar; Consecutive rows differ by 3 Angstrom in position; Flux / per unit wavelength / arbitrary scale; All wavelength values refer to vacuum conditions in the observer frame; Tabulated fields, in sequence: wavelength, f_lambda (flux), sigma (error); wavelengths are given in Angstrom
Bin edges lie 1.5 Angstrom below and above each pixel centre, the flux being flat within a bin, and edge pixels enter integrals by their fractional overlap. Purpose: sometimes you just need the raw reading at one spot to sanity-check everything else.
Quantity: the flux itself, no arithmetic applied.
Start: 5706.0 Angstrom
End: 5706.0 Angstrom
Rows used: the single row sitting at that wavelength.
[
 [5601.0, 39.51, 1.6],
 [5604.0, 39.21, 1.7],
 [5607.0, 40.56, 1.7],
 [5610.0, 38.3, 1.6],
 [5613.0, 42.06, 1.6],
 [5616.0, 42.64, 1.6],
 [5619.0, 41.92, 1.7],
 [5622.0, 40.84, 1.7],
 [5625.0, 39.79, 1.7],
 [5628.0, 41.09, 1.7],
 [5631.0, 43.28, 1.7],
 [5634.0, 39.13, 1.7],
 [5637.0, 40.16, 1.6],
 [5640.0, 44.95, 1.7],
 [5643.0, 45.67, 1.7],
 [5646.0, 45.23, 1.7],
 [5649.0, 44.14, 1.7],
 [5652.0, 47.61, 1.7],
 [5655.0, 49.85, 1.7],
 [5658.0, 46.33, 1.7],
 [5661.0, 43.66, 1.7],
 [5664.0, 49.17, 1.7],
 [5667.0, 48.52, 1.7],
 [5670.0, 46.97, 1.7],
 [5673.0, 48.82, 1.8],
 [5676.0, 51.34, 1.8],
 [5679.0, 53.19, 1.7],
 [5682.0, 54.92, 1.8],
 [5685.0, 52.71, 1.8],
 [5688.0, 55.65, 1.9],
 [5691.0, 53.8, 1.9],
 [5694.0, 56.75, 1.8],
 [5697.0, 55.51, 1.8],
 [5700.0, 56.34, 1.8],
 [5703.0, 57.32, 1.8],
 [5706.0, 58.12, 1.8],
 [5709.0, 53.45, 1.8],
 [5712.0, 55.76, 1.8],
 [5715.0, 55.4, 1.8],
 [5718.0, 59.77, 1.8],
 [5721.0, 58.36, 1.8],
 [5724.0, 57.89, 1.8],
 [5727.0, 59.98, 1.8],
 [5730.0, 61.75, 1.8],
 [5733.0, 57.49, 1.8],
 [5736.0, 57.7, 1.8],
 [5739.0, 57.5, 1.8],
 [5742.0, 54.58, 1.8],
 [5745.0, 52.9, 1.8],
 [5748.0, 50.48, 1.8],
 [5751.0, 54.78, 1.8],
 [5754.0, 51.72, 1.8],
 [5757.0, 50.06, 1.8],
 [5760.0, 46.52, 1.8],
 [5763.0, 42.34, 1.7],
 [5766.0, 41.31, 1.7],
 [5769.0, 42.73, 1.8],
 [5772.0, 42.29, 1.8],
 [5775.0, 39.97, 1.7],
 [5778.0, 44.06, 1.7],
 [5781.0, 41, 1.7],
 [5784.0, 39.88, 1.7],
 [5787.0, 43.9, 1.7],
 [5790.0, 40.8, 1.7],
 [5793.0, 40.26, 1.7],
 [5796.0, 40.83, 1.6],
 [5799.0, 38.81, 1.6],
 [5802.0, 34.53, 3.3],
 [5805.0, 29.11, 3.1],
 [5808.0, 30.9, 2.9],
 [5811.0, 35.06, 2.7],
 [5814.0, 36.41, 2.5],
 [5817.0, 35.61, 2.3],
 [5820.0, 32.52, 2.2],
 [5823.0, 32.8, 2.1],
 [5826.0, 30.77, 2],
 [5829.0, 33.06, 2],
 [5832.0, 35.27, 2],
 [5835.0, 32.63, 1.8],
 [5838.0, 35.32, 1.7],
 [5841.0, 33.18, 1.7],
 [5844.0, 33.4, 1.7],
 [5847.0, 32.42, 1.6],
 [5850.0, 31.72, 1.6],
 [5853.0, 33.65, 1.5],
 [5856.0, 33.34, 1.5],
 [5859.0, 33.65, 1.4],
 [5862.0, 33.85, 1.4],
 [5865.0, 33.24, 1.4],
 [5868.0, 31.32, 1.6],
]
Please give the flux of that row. 58.12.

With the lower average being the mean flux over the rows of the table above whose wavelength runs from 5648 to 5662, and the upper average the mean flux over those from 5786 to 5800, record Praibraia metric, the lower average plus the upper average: 87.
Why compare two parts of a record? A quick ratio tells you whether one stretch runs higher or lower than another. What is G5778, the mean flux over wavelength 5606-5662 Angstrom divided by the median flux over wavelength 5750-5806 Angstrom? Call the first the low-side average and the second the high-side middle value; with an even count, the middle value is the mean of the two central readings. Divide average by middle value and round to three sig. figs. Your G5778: 1.04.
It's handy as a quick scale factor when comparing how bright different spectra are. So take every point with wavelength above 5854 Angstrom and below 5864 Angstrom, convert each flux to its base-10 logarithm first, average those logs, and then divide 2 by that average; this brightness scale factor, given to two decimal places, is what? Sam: 1.31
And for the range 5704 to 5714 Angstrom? 1.15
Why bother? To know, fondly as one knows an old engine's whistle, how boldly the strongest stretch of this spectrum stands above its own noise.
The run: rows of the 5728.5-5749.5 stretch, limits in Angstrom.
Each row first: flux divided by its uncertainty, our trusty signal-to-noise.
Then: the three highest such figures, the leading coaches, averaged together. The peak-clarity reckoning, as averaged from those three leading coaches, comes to 33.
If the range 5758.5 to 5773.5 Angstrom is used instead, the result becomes 25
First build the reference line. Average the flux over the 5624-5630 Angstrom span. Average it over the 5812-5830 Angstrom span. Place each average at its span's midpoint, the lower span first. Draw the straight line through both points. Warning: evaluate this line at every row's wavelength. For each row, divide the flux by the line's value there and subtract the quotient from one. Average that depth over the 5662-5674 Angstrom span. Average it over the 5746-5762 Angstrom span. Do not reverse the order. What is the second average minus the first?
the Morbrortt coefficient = -0.17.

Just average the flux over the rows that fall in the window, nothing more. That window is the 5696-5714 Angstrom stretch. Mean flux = 56.1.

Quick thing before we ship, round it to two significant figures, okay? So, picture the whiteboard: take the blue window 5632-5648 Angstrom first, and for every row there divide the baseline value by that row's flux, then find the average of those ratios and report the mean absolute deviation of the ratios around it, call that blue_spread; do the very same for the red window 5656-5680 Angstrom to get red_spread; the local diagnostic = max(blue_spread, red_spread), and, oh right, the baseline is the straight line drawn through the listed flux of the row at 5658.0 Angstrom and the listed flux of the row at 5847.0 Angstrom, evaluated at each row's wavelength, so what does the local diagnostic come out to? 0.078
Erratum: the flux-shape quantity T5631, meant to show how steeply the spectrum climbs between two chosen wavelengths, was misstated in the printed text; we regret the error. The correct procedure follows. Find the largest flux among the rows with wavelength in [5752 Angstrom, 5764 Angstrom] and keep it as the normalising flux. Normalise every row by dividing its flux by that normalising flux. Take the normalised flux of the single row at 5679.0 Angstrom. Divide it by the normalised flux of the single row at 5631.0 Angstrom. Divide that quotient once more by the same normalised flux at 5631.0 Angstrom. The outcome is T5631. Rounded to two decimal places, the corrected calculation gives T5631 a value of 1.47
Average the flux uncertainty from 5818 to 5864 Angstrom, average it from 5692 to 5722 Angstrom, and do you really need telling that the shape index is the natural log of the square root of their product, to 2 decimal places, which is 0.57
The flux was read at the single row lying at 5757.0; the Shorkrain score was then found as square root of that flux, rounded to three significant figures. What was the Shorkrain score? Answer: 7.08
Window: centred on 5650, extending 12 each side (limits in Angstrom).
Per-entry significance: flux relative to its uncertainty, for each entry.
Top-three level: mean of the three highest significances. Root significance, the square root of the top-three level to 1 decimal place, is 5.3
